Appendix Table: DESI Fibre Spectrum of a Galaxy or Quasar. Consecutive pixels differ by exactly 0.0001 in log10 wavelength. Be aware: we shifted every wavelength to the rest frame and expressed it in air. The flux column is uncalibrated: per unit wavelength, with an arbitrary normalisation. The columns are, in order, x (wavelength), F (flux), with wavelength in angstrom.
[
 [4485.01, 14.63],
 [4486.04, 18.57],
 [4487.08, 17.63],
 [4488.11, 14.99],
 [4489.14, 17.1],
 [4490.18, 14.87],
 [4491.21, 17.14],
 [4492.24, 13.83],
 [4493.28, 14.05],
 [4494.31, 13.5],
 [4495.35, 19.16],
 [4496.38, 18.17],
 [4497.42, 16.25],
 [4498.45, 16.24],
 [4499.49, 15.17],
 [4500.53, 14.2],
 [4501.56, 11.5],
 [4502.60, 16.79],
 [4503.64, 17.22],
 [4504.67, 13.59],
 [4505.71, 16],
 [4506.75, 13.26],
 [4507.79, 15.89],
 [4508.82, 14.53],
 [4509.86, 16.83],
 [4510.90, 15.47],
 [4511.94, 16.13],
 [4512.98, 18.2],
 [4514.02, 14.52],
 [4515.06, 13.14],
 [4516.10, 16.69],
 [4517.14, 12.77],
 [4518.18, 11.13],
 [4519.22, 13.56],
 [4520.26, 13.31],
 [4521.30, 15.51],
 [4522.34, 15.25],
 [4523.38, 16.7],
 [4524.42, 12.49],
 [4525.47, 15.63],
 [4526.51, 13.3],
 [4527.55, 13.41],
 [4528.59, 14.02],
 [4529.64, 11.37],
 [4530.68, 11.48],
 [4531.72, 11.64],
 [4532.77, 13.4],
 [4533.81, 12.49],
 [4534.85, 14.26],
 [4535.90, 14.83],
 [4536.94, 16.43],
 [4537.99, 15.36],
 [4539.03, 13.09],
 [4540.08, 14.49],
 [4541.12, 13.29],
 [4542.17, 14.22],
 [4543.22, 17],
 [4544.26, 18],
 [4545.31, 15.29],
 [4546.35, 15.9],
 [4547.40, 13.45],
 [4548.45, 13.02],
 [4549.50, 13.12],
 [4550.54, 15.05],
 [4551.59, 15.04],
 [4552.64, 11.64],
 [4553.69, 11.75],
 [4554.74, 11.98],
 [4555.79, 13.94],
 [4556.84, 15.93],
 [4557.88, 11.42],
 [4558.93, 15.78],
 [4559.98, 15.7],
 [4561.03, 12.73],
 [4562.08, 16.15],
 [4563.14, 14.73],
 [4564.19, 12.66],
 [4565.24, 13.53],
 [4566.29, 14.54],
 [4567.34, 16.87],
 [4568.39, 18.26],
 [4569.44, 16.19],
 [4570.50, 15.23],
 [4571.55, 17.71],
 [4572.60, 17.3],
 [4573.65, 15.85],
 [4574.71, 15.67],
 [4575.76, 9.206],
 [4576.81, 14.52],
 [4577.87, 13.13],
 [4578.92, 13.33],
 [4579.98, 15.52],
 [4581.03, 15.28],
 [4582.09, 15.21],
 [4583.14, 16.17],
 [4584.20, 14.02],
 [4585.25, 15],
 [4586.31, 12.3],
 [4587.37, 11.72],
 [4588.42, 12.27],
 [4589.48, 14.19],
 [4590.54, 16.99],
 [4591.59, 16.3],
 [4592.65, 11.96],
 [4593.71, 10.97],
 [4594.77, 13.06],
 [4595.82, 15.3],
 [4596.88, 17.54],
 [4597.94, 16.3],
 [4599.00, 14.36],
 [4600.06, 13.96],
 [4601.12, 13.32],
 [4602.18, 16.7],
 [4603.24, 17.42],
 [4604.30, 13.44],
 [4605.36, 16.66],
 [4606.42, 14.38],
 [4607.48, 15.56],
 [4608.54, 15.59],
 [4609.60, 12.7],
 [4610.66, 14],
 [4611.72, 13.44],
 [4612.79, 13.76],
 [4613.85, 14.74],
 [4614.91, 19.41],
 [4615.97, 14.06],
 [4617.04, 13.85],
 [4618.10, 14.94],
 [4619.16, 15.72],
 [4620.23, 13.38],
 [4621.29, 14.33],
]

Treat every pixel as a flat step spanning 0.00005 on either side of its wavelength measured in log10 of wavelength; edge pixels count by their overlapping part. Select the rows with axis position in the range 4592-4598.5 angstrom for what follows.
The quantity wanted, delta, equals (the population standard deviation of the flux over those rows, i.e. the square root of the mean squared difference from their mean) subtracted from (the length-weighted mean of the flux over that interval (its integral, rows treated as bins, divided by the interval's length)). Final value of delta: 11.9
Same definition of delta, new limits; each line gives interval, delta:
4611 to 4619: 13.0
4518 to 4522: 12.1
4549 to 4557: 11.9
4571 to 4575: 15.8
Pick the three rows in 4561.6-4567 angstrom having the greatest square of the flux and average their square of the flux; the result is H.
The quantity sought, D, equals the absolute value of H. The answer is 230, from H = 230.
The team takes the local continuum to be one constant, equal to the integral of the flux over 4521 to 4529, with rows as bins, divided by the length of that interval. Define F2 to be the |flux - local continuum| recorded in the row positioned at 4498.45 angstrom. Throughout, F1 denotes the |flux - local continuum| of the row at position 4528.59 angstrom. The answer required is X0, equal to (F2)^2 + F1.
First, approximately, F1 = 0.5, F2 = 1.7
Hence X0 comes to 3.4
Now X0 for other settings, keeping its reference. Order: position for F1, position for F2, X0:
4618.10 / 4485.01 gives 0.4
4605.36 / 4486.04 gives 18.5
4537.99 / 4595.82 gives 1.4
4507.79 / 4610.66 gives 1.6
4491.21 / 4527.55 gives 3.9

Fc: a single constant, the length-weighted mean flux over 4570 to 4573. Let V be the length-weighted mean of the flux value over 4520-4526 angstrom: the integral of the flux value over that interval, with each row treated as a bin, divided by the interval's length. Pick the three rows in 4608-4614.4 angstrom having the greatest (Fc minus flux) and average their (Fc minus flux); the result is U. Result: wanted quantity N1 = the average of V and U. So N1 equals 9.17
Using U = 3.5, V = 14.9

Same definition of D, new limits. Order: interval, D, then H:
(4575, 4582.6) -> 235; 235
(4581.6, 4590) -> 239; 239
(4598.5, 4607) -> 287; 287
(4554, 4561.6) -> 250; 250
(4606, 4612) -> 231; 231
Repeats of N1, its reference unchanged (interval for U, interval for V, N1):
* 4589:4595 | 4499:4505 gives 9.78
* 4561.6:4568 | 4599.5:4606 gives 9.21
